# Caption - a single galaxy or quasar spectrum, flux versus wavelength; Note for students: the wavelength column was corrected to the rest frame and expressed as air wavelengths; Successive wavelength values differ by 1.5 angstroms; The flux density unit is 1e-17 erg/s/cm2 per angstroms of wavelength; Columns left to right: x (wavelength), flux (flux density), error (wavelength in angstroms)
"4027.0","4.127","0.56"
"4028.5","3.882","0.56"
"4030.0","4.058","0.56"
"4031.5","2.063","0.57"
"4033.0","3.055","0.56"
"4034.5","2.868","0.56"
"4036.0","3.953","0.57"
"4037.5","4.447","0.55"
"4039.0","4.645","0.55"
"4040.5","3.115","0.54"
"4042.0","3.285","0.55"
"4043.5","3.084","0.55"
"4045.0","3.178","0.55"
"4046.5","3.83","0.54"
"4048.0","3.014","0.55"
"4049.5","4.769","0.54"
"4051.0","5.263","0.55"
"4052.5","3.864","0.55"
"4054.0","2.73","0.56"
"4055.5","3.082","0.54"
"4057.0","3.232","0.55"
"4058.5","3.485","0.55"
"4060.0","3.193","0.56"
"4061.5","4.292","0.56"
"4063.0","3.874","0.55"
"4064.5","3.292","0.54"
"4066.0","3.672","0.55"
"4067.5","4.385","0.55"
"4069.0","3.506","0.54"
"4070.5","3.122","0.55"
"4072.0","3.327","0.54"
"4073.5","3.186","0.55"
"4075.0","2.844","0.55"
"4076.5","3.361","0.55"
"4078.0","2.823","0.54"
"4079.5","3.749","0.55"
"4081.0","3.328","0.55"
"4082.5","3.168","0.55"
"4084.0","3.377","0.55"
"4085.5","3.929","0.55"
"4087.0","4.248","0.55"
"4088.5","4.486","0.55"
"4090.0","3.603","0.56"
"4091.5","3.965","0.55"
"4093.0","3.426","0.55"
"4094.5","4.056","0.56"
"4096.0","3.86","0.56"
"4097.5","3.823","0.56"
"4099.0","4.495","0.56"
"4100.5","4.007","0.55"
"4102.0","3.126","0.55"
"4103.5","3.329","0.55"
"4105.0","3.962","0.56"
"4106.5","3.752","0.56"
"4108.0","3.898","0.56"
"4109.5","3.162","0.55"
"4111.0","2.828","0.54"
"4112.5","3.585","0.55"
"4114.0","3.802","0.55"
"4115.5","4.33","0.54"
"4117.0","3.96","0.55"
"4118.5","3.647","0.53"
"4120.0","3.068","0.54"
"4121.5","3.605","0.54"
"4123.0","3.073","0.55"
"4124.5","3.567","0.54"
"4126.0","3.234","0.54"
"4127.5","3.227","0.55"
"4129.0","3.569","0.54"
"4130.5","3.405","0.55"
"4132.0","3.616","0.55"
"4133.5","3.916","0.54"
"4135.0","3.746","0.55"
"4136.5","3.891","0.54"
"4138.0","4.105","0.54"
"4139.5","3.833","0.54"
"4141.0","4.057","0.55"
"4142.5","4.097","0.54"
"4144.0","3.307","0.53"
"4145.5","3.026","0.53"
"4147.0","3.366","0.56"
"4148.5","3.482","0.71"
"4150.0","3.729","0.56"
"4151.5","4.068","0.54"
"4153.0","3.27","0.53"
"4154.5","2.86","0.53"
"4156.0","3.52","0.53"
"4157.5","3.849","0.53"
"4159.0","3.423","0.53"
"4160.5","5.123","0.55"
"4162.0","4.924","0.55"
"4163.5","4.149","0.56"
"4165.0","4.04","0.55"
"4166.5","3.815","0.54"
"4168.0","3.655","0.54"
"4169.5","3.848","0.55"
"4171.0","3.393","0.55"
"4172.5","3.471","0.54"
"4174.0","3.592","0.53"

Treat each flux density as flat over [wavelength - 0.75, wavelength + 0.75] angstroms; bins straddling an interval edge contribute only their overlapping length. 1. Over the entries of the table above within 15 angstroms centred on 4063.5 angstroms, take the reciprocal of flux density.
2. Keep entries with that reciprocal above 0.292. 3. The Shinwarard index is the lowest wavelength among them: 4057.0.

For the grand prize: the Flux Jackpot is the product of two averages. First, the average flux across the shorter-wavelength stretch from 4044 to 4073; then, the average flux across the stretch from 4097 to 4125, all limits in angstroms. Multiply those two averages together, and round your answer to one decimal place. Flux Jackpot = 13.2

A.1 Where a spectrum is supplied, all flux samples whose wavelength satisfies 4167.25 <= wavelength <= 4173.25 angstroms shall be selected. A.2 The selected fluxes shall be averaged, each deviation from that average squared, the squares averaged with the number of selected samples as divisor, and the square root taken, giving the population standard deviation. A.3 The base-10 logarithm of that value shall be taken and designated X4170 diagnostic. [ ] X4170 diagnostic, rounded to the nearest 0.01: -0.75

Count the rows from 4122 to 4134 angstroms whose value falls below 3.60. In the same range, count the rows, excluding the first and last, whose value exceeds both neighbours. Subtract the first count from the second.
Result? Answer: -4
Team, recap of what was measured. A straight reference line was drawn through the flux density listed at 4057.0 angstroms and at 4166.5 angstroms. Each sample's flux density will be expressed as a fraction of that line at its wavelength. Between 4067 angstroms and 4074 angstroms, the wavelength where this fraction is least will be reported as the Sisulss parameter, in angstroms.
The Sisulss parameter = 4070.5 angstroms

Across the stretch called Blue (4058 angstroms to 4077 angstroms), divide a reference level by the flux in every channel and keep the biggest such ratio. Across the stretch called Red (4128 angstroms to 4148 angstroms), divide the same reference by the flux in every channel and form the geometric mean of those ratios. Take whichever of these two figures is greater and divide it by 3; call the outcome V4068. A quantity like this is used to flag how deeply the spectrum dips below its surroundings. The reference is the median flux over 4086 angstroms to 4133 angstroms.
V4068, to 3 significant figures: 0.424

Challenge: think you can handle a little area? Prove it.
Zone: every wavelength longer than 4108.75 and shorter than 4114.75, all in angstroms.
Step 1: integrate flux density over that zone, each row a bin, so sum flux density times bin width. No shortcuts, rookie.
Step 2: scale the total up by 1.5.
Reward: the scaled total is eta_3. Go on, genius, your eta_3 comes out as 30.1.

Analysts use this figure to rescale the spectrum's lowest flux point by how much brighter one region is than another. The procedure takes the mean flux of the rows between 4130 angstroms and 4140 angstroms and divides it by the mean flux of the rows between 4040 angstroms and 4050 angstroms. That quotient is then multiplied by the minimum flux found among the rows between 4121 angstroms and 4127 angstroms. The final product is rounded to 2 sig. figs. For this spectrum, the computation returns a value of 3.4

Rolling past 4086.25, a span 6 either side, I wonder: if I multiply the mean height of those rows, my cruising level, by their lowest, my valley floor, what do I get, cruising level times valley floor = 11.9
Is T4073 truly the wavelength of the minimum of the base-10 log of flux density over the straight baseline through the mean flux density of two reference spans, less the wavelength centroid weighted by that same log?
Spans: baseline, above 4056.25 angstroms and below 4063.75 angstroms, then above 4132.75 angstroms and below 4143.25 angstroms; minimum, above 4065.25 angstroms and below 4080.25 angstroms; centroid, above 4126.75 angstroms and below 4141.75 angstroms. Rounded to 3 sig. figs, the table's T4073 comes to -51.5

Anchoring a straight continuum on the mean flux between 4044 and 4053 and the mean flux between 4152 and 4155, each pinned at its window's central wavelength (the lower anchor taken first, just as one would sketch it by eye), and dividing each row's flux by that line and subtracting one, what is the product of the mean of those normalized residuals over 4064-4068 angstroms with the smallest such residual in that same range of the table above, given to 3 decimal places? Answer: 0.002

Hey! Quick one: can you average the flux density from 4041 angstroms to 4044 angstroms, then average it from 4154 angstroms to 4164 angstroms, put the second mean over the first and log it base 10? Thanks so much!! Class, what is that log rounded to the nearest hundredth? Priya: 0.10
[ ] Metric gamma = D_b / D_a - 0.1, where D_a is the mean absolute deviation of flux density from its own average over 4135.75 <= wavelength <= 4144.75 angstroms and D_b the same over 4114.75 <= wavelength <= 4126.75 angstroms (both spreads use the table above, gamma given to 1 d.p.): 1.5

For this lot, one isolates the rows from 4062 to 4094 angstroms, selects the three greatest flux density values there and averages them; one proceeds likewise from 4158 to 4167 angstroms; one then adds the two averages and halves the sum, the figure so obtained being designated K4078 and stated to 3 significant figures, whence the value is 4.55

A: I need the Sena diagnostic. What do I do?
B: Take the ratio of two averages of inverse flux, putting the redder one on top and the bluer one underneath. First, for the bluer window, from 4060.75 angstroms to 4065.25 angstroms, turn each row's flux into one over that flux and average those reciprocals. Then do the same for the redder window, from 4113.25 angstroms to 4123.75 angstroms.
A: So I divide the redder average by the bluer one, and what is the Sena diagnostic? 1.05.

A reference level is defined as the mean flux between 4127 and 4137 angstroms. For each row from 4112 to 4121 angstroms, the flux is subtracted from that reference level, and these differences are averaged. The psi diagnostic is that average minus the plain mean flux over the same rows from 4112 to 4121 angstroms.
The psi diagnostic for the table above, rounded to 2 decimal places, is -3.84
